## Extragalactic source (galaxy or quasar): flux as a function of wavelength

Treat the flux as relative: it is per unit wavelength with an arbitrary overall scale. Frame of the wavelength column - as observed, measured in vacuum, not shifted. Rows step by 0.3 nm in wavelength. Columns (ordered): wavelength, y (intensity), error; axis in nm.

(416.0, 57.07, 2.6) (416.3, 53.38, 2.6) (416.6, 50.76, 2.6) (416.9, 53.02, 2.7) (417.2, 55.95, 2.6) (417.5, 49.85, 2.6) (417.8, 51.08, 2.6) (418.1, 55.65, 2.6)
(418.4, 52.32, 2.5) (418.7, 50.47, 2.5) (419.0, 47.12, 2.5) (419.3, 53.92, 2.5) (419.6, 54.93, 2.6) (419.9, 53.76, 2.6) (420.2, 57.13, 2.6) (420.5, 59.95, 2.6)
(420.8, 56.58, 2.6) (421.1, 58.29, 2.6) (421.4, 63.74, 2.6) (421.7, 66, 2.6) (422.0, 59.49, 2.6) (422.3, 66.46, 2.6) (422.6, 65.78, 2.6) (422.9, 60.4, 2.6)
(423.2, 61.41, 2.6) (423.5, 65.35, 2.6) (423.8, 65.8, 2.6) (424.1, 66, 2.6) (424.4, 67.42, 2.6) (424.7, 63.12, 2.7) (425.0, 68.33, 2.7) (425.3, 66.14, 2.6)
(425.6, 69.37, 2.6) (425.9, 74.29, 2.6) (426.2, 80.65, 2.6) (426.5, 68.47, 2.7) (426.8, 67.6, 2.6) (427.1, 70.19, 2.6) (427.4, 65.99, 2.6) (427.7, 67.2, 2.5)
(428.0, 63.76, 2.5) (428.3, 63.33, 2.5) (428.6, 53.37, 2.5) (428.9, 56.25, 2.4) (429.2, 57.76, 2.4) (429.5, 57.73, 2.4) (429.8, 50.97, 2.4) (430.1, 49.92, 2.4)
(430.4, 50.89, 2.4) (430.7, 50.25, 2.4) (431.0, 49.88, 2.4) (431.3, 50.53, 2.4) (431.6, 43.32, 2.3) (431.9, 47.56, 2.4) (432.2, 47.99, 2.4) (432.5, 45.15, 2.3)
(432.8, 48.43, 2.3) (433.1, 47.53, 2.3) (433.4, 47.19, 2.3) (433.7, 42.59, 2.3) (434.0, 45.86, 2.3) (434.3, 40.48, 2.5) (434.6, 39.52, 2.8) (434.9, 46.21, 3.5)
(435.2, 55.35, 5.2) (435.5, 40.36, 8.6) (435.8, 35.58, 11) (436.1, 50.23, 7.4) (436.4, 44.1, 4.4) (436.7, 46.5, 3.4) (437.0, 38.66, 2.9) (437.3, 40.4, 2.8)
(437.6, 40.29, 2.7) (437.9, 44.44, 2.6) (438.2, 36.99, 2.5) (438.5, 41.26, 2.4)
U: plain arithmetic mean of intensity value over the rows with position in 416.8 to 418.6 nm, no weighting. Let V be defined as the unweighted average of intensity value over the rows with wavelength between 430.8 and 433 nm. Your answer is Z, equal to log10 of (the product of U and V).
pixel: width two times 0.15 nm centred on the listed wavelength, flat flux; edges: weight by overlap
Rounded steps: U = 53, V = 47.6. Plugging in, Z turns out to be 3.40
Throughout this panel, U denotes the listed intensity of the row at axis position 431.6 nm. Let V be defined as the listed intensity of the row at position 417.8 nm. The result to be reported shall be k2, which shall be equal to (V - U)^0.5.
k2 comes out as 2.8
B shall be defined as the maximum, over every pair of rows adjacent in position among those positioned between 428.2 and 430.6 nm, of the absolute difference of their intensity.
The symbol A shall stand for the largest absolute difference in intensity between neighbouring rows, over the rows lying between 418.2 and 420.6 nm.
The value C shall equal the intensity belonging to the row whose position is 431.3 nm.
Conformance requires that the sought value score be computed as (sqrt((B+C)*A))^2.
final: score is 411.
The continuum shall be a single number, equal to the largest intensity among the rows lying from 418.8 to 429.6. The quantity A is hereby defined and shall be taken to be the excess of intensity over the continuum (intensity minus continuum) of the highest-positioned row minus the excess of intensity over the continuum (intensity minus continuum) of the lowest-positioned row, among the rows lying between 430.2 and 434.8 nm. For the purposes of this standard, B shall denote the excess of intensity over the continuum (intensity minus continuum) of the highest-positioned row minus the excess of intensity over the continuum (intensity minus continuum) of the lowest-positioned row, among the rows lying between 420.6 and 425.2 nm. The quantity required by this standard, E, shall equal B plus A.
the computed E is 0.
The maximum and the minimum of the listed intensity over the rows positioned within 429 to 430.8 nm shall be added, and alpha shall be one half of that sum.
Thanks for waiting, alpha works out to 54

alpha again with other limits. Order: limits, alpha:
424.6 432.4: 62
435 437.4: 45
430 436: 45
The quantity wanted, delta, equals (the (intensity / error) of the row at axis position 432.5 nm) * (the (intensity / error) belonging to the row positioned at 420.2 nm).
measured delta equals 431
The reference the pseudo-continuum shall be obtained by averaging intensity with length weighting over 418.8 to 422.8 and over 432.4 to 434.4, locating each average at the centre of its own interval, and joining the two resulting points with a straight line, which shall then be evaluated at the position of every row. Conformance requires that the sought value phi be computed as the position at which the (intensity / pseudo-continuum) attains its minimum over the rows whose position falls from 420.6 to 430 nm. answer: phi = 420.8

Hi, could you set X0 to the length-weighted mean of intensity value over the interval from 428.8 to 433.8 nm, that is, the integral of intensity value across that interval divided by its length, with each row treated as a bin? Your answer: 50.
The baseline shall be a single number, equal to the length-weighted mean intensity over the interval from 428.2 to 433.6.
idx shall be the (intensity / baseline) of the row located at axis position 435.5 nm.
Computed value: 0.79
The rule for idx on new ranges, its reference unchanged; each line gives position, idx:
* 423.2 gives 1.21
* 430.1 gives 0.98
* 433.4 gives 0.93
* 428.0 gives 1.25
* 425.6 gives 1.37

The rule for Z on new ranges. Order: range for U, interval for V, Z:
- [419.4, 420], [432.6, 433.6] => 3.41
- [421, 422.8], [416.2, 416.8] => 3.52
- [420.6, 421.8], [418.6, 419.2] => 3.47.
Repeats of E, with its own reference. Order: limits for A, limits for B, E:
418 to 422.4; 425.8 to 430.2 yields -14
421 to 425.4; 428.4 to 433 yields 3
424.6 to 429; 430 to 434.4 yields -16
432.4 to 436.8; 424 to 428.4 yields -1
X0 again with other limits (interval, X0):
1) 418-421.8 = 56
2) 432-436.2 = 45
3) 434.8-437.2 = 45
